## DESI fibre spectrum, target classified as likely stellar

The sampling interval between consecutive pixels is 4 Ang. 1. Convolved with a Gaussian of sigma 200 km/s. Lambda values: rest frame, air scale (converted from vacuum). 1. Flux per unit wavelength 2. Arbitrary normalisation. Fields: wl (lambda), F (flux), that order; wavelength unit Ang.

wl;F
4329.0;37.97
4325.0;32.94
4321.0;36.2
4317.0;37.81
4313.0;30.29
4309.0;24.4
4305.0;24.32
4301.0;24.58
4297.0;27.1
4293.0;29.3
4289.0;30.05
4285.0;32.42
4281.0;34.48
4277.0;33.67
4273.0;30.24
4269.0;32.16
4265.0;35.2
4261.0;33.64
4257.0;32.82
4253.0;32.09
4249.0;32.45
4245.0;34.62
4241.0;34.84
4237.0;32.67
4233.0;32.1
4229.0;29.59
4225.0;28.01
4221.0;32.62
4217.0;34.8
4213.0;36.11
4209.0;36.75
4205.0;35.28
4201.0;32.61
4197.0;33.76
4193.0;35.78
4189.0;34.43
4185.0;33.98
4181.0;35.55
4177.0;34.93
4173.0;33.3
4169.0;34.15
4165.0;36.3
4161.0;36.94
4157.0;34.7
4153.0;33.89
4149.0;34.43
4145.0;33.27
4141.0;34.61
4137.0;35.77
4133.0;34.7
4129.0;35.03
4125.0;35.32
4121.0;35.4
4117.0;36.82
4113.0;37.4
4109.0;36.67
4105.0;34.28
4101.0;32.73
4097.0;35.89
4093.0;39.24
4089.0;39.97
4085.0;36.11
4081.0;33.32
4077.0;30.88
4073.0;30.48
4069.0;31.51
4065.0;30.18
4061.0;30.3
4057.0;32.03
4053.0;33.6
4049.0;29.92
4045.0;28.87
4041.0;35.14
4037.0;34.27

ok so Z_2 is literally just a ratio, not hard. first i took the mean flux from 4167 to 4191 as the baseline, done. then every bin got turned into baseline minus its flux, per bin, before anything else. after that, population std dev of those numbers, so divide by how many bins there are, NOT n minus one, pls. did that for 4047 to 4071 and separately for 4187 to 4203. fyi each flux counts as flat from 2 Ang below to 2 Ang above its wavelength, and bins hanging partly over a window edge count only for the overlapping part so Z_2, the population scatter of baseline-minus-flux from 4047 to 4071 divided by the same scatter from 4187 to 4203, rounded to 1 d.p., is 1.1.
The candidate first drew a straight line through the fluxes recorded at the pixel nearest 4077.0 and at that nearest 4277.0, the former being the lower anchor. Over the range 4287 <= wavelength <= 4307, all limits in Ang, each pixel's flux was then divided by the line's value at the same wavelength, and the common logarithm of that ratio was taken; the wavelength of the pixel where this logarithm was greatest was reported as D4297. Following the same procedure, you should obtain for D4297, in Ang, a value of 4289.0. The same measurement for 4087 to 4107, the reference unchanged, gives 4089.0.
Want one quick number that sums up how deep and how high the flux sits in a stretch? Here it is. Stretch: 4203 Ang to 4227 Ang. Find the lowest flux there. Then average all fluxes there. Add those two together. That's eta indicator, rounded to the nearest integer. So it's 62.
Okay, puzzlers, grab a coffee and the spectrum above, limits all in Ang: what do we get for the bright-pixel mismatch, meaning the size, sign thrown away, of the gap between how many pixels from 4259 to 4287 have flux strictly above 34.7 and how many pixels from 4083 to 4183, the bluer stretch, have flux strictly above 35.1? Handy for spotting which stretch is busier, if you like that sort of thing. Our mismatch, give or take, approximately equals 12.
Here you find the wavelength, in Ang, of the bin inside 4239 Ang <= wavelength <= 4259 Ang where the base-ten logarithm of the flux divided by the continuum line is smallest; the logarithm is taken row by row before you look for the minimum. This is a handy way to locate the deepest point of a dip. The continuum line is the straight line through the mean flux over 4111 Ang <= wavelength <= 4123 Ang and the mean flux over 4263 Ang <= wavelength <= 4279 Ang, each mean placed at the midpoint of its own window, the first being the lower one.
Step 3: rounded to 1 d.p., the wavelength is 4253.0 Ang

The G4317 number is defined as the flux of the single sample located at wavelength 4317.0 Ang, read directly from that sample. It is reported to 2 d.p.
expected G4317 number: 37.81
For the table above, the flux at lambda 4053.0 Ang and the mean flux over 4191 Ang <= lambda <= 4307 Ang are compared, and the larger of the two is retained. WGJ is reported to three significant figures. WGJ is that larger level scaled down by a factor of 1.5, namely 22.4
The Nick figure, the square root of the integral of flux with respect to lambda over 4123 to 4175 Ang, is 42.5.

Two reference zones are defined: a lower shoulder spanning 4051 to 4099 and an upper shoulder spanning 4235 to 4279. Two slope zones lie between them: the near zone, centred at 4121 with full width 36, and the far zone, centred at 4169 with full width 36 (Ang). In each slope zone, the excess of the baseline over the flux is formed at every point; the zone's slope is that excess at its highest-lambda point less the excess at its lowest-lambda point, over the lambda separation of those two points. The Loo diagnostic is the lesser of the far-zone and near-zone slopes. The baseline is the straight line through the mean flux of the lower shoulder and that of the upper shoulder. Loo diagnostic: -0.0493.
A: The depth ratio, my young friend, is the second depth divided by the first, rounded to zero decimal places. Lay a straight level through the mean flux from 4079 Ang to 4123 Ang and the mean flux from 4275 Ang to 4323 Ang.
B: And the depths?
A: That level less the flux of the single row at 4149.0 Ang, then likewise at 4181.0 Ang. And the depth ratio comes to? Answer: -5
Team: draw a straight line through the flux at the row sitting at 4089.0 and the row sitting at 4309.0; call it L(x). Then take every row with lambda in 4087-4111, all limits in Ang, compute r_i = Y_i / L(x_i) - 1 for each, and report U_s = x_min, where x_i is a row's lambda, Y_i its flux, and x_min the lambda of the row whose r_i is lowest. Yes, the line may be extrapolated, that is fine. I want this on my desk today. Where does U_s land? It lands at 4101.0 Ang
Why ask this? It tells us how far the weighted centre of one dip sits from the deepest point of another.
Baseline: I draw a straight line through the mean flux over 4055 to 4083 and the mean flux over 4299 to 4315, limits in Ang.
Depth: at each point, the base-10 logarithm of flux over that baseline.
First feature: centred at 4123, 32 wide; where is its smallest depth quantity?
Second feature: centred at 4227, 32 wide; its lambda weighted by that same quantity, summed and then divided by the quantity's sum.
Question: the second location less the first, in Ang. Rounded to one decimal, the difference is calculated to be 93.6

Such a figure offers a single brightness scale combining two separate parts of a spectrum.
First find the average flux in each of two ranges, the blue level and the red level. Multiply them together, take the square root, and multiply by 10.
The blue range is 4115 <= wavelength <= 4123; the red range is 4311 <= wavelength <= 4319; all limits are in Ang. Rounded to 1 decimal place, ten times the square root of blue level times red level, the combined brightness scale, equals 350.6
